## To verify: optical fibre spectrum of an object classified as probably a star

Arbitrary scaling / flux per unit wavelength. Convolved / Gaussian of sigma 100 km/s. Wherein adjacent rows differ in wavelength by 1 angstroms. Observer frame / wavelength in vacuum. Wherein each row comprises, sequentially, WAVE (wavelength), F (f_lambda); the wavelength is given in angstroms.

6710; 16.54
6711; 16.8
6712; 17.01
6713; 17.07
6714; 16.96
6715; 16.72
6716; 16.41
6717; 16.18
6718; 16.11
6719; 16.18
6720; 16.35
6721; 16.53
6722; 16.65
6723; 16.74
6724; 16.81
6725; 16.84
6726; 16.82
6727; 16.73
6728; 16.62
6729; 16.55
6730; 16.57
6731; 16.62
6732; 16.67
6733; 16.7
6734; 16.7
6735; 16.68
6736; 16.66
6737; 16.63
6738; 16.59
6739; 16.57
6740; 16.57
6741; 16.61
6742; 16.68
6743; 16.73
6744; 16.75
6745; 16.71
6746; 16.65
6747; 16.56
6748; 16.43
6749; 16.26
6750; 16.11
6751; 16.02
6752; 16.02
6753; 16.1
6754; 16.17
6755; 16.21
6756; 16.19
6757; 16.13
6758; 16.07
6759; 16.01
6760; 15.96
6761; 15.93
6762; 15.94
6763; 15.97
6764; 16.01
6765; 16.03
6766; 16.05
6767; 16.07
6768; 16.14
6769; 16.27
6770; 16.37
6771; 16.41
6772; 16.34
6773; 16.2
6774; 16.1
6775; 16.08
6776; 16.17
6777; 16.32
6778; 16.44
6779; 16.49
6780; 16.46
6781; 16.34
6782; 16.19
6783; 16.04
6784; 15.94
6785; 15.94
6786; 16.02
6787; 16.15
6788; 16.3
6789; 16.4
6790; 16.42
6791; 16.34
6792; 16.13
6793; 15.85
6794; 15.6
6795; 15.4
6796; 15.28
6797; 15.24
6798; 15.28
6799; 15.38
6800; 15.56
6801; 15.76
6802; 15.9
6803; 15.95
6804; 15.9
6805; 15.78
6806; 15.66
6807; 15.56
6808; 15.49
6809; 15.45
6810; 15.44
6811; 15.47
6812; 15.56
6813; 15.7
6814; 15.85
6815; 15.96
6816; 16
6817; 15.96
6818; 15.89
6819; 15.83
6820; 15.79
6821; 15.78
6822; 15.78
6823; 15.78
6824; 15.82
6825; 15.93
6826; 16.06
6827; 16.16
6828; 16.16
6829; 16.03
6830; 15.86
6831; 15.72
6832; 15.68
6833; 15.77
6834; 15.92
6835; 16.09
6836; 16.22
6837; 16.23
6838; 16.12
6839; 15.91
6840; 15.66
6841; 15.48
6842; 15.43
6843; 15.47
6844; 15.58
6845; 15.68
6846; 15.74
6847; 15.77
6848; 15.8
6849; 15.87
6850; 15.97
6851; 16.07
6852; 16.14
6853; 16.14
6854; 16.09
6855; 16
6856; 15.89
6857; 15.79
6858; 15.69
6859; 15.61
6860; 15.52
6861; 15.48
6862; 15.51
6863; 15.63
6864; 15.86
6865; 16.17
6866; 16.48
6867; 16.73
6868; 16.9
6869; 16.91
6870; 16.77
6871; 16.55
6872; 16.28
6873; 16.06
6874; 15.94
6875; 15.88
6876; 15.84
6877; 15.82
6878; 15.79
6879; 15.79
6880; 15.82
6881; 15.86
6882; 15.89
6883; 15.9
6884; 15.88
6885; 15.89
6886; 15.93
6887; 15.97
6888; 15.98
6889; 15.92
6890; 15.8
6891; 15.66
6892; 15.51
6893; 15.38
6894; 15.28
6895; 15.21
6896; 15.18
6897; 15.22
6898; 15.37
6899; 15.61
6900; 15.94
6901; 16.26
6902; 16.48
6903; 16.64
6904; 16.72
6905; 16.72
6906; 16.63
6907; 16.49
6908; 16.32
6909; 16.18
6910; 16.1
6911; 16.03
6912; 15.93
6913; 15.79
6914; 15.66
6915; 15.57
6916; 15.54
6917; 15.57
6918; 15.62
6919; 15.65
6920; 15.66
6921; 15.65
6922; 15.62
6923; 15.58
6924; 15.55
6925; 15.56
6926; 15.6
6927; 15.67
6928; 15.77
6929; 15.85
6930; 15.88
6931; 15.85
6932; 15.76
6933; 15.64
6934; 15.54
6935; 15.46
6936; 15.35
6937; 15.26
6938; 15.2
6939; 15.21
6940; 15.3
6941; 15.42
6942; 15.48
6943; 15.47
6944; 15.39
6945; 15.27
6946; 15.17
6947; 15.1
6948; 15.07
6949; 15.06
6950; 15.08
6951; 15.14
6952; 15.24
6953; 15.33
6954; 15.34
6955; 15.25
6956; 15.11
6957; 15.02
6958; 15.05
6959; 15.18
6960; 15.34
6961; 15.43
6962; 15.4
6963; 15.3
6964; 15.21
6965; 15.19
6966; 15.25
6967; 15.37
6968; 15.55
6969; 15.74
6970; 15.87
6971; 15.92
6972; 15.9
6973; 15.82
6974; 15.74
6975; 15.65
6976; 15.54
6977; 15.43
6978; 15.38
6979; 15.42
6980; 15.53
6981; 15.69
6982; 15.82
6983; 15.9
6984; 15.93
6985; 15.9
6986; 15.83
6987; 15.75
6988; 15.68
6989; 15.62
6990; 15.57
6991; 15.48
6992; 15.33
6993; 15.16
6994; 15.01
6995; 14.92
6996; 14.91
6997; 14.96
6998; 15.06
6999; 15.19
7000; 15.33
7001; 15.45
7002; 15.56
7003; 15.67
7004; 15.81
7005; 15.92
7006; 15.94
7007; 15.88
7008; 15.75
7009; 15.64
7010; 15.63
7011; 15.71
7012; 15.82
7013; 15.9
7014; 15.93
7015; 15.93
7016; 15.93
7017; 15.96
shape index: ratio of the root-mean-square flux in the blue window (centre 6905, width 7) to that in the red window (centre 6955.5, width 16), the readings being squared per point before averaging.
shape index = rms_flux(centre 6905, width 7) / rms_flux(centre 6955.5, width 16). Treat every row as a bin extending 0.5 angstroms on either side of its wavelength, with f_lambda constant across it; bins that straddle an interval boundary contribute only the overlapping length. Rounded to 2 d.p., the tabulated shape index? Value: 1.09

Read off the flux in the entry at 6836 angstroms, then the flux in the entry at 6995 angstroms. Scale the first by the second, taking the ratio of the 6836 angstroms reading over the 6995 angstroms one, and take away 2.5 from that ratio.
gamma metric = -1.41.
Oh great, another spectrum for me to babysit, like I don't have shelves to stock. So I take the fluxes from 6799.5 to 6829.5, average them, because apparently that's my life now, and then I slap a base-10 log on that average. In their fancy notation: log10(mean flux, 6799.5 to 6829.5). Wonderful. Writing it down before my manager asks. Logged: 1.199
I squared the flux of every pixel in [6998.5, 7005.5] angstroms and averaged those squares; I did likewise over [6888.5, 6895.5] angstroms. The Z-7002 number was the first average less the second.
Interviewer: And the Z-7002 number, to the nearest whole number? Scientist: 1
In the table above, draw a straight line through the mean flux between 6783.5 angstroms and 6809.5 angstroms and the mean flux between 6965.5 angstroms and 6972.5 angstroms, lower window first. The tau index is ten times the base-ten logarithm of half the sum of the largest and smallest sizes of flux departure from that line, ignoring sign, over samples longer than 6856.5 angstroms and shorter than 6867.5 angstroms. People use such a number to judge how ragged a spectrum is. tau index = -3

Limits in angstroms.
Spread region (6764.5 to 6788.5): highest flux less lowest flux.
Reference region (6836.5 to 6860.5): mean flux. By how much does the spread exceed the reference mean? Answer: -15.3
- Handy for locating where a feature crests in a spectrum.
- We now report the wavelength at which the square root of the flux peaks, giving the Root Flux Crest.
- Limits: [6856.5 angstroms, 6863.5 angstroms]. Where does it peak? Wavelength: 6857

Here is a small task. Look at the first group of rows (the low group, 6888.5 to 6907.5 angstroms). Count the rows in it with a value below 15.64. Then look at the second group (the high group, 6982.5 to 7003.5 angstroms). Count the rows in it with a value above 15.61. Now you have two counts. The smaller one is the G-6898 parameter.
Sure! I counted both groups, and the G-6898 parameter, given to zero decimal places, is 8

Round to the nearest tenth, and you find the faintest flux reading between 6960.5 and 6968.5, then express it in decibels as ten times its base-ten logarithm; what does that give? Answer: 11.8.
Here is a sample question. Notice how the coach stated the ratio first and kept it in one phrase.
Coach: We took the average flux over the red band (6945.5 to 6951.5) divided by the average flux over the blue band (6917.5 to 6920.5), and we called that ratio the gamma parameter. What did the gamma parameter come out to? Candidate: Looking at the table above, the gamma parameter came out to 0.97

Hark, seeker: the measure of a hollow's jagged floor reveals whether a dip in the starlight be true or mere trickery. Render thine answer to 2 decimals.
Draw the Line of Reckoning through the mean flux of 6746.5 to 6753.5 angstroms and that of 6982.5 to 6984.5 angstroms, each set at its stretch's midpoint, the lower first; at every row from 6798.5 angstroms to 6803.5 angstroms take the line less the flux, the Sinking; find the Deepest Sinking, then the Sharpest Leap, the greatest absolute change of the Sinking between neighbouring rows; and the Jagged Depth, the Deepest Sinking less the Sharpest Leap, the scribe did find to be 0.57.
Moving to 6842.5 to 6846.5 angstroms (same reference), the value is 0.51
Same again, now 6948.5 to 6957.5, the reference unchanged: 0.79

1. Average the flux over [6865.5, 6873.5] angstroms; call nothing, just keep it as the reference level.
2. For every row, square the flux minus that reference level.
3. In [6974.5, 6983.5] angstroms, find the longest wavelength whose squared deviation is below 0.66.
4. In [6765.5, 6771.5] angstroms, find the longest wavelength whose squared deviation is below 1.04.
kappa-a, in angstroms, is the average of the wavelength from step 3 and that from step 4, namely 6877.0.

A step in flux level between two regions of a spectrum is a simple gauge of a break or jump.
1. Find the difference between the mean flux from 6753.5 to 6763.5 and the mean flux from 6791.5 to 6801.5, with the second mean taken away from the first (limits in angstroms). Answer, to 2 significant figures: 0.51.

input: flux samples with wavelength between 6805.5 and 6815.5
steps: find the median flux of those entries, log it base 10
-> 1.19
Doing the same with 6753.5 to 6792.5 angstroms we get 1.21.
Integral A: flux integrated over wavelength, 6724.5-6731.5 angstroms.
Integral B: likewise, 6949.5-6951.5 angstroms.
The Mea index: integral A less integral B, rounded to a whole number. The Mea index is 87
